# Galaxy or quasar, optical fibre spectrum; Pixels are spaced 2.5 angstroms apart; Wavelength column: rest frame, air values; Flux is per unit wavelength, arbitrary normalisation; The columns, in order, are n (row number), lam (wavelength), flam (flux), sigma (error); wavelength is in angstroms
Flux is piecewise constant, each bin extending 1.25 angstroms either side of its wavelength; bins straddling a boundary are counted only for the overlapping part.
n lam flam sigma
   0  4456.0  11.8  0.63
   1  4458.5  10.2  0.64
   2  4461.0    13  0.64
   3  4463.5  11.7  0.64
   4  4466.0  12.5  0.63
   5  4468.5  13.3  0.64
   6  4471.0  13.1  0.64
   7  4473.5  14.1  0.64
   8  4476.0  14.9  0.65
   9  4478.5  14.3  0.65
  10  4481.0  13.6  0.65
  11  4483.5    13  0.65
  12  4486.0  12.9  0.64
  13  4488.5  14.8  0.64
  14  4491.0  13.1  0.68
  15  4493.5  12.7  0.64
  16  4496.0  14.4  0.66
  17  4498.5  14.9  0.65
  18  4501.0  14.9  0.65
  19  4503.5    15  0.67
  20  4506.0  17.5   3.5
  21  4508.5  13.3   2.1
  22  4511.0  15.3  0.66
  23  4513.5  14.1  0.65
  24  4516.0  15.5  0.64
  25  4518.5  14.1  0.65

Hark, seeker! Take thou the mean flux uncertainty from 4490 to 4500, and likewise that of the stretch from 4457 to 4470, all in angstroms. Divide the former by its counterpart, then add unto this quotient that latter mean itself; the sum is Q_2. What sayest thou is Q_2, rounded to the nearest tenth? 1.7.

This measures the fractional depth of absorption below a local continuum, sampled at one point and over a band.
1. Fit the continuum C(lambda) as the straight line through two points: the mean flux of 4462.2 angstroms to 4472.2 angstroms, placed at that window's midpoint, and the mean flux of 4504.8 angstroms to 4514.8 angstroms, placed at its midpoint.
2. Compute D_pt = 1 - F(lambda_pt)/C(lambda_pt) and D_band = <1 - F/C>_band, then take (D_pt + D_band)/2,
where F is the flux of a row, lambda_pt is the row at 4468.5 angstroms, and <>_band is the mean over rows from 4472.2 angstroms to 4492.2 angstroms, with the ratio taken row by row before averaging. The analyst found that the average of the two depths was -0.036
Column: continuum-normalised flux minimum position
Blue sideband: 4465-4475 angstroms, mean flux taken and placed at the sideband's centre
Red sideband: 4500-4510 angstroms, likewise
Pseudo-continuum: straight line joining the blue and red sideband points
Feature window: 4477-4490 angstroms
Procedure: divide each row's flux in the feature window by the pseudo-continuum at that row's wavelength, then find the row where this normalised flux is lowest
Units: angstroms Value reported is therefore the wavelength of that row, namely 4486.0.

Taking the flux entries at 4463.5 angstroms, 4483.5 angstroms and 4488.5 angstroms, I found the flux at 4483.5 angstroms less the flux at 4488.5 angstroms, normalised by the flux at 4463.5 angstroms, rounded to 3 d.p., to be -0.154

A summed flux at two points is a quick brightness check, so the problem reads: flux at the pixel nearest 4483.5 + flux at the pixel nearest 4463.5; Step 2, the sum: 24.7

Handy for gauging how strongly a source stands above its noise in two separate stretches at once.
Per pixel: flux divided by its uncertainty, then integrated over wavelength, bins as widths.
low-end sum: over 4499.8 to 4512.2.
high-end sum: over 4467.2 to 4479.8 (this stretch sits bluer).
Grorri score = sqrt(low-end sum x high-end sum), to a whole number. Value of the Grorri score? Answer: 232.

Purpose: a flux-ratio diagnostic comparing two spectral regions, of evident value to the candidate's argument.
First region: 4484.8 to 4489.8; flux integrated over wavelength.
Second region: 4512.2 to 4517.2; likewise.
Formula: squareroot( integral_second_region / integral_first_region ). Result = 1.03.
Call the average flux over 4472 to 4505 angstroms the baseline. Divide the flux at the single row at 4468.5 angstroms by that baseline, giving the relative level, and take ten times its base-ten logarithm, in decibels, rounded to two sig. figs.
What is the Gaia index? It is -0.24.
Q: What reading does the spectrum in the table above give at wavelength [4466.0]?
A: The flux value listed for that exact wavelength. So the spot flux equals 12.5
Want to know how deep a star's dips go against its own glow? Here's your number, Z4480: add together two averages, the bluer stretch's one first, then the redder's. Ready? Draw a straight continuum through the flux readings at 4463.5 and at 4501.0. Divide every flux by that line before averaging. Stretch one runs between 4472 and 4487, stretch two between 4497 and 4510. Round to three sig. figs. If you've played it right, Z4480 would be 2.06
